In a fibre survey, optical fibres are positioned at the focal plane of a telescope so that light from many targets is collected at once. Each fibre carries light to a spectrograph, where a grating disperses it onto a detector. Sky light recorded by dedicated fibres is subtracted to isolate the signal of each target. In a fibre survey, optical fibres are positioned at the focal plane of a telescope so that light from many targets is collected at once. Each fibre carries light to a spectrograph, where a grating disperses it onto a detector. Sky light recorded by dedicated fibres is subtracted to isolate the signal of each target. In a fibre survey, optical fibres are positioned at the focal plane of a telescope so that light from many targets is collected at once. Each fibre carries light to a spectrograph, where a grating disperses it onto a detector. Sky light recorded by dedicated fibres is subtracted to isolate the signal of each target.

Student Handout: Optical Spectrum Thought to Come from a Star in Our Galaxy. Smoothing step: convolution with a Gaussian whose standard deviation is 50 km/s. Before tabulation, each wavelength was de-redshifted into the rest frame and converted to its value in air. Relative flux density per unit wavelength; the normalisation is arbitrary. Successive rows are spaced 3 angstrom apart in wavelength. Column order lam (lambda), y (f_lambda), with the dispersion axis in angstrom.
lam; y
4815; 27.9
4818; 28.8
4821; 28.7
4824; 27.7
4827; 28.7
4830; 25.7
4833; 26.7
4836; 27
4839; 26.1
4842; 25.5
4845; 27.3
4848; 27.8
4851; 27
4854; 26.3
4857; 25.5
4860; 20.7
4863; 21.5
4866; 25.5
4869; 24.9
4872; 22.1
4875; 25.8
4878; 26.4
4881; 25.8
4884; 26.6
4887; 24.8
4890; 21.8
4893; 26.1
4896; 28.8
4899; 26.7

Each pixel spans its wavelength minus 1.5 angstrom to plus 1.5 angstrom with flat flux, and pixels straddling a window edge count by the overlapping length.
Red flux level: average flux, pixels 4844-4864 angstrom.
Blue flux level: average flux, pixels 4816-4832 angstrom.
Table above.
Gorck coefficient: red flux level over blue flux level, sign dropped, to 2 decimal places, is 0.90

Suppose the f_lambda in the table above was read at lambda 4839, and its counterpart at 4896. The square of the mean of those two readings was 754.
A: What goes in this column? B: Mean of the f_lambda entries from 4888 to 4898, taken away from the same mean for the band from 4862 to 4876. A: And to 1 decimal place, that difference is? -1.6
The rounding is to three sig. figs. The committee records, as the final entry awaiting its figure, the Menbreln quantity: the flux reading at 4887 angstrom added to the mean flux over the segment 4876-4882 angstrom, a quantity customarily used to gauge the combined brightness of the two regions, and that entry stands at 50.9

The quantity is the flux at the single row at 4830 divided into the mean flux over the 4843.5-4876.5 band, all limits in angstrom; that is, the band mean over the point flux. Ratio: 0.97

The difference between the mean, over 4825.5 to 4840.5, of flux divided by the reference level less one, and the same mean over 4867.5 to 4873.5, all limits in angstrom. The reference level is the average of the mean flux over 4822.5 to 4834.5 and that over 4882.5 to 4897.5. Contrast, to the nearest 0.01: 0.13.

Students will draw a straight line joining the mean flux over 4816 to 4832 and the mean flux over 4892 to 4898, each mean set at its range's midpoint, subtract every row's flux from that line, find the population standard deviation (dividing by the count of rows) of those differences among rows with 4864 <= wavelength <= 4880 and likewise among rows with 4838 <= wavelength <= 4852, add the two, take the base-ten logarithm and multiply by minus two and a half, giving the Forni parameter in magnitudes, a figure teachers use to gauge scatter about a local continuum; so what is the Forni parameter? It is -0.93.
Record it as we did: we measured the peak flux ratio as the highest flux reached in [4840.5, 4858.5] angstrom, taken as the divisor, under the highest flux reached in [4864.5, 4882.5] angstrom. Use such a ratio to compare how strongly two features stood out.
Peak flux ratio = 0.95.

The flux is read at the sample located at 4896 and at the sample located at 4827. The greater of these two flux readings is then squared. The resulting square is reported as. 829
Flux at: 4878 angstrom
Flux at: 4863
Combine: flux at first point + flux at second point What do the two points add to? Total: 48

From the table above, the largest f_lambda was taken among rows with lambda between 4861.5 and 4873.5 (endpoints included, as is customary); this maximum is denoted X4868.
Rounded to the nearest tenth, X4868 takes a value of 25.5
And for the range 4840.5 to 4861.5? 27.8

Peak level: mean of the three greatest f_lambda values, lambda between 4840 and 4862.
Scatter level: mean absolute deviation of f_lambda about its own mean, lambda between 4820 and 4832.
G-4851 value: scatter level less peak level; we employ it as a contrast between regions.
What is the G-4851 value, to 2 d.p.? -26.37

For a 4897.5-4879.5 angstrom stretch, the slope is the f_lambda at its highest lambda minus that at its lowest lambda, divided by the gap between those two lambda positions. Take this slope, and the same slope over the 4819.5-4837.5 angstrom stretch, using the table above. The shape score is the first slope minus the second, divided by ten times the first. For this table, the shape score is 0.16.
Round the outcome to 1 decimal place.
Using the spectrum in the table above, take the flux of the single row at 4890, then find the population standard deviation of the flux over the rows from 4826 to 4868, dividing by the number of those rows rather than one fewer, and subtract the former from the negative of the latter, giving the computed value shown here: -23.9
